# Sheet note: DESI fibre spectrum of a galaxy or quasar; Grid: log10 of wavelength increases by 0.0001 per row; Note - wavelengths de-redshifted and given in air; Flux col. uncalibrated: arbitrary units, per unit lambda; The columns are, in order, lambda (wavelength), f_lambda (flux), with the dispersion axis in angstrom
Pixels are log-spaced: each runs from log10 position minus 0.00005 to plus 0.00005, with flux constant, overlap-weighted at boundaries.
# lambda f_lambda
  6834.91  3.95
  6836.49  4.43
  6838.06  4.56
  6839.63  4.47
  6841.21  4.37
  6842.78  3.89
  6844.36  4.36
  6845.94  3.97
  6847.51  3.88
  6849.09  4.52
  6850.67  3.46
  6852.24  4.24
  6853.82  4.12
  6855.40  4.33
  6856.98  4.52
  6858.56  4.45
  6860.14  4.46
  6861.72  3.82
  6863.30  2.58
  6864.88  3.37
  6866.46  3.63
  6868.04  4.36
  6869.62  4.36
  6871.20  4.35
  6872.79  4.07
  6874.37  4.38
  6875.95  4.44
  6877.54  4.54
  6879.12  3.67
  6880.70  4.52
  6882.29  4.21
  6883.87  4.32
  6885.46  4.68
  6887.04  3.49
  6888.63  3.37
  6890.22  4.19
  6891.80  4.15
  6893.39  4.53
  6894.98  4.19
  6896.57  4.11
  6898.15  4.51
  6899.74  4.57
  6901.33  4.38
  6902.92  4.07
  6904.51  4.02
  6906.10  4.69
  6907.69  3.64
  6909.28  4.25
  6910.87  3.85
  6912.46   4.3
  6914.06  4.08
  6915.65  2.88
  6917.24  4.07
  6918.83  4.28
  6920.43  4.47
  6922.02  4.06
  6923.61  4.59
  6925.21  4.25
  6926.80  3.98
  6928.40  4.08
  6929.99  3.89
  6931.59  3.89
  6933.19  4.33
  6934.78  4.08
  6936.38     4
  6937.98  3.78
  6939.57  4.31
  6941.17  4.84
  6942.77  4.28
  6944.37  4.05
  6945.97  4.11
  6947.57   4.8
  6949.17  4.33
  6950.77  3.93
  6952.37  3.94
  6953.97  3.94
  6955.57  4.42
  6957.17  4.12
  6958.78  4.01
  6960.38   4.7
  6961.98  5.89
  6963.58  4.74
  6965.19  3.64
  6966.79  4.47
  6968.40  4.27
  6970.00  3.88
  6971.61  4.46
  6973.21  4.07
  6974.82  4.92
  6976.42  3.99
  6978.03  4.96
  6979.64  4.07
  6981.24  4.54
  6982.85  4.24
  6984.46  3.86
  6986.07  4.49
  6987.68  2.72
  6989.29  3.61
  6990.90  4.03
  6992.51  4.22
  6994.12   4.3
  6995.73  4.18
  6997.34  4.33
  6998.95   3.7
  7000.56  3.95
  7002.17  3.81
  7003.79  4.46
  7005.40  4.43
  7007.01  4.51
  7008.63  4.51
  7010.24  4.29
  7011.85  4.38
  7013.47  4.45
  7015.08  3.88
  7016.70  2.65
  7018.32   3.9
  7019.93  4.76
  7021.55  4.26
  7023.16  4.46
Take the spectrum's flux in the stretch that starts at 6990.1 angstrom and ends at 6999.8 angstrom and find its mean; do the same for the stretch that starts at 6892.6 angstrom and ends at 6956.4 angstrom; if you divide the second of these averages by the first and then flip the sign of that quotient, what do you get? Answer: -1.01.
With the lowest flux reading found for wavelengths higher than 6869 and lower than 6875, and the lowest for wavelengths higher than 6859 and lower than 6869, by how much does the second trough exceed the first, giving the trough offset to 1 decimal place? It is -1.5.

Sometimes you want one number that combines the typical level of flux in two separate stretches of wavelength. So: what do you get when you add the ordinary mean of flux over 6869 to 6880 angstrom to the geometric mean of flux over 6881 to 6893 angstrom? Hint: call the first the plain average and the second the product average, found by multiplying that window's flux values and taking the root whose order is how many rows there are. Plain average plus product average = 8.29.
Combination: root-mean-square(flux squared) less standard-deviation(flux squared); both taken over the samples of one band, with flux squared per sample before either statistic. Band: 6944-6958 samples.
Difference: 15.4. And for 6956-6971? 14.8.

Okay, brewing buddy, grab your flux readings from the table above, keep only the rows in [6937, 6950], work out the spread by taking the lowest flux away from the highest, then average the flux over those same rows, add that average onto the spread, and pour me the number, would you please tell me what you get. 5.37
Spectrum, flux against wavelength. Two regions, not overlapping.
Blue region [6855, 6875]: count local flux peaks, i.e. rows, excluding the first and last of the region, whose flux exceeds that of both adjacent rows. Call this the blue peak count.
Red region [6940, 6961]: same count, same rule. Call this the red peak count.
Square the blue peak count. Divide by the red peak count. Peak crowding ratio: 2.0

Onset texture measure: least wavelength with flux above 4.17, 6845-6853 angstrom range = 6849.09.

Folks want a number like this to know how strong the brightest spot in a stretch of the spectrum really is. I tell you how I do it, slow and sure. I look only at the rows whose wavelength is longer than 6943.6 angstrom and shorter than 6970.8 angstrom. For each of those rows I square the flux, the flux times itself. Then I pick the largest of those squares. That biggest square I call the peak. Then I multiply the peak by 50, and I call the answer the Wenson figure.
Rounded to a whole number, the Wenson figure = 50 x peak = 1735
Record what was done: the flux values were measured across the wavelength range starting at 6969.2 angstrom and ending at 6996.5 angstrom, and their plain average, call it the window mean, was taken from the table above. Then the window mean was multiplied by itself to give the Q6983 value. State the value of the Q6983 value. 17.2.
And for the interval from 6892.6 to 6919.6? 17.2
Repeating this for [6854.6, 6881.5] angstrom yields 16.9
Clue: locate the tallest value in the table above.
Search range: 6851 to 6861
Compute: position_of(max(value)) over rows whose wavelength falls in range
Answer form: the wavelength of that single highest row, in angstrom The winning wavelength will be 6856.98 angstrom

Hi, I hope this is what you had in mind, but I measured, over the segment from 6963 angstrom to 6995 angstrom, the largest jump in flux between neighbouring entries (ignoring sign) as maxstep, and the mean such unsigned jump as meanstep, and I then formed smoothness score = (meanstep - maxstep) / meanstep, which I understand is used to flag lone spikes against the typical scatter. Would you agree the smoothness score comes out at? -1.7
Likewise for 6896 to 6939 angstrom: -2.1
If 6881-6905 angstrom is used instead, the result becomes -2.7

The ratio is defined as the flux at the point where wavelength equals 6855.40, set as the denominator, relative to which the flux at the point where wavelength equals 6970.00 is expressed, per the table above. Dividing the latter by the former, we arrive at 0.90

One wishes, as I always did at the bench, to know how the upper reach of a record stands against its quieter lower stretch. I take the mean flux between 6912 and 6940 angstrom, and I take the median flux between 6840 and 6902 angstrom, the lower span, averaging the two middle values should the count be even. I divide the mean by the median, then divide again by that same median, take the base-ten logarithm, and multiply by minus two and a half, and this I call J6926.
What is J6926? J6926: 1.65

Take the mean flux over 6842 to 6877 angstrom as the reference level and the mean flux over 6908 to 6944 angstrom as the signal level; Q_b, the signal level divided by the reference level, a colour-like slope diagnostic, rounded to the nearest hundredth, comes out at 1.01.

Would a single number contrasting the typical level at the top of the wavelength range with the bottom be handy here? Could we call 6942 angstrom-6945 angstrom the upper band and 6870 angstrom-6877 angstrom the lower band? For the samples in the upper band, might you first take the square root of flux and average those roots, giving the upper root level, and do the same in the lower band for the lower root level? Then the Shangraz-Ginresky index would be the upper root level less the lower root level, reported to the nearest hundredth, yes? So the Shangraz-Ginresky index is -0.04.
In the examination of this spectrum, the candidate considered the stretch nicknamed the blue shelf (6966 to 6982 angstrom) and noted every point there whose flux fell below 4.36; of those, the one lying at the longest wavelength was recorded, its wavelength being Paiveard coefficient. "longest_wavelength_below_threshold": 6979.64 angstrom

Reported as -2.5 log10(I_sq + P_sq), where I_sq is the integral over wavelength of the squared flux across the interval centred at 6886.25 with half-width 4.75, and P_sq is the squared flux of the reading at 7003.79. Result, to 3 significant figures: -5.62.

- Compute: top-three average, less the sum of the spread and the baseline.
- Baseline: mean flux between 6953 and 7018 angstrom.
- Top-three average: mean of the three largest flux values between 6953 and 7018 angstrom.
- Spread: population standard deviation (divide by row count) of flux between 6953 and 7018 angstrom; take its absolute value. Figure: 0.52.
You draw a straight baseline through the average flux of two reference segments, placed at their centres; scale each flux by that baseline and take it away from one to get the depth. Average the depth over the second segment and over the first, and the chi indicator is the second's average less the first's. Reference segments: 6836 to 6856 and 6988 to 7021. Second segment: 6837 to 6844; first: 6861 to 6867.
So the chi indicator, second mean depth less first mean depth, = -0.23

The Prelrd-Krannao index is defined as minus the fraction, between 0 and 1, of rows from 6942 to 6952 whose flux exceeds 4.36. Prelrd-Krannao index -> -0.17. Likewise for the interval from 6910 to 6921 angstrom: -0.14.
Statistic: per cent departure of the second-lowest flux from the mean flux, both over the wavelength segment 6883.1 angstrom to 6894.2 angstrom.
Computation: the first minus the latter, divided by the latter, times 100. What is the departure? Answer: -15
